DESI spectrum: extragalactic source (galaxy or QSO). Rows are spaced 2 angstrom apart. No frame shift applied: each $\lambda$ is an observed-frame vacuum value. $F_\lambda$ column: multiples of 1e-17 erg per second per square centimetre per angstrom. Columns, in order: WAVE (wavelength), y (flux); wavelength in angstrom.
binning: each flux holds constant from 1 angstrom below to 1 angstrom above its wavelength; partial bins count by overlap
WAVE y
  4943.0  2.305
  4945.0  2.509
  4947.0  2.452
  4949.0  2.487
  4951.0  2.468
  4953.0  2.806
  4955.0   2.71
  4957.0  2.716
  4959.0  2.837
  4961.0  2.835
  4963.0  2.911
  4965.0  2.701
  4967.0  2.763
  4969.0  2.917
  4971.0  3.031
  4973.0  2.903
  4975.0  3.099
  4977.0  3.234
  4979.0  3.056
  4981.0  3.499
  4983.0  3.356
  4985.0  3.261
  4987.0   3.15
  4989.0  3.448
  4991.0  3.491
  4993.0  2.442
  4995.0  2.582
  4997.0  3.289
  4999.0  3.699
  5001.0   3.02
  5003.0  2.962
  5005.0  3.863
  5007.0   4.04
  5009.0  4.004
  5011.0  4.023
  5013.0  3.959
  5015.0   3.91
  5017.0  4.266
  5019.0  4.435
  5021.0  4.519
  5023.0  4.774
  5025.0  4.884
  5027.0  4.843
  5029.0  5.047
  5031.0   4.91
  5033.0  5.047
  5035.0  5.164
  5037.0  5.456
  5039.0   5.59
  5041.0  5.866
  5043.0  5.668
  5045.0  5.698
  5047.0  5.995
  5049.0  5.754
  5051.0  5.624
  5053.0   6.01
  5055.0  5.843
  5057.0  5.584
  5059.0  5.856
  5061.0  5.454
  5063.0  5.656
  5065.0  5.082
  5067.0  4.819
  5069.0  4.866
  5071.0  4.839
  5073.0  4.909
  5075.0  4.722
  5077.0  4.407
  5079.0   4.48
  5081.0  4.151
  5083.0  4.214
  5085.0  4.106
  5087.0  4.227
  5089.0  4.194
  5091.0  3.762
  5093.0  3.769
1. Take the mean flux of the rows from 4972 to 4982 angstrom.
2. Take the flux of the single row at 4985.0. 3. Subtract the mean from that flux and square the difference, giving 0.0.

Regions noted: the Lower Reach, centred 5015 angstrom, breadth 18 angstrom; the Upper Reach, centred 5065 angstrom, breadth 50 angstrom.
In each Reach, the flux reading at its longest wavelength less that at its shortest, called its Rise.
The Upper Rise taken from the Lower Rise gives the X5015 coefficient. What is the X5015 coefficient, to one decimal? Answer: 2.4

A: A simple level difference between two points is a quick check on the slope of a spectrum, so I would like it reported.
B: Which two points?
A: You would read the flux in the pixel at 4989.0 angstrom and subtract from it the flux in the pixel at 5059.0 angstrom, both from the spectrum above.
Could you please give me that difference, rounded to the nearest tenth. -2.4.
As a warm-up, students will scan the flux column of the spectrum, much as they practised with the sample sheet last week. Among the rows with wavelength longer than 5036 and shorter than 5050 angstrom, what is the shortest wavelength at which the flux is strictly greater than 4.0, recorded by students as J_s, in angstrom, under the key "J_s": 5037.0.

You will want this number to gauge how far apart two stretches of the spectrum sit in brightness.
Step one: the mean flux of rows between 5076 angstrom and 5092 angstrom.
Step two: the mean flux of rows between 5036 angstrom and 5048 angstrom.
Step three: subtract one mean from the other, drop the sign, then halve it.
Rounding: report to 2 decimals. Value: 0.76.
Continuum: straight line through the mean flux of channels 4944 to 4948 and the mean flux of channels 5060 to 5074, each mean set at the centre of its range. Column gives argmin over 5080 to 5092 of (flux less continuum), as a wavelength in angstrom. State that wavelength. 5091.0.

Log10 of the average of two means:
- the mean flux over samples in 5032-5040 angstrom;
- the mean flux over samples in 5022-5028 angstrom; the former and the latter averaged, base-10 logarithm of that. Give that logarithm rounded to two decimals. 0.71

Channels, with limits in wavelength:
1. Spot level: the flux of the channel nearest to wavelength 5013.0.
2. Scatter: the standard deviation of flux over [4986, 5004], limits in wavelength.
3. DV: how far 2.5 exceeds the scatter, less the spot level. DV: -1.9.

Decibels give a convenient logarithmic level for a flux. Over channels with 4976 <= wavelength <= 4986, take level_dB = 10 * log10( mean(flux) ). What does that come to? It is 5.2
